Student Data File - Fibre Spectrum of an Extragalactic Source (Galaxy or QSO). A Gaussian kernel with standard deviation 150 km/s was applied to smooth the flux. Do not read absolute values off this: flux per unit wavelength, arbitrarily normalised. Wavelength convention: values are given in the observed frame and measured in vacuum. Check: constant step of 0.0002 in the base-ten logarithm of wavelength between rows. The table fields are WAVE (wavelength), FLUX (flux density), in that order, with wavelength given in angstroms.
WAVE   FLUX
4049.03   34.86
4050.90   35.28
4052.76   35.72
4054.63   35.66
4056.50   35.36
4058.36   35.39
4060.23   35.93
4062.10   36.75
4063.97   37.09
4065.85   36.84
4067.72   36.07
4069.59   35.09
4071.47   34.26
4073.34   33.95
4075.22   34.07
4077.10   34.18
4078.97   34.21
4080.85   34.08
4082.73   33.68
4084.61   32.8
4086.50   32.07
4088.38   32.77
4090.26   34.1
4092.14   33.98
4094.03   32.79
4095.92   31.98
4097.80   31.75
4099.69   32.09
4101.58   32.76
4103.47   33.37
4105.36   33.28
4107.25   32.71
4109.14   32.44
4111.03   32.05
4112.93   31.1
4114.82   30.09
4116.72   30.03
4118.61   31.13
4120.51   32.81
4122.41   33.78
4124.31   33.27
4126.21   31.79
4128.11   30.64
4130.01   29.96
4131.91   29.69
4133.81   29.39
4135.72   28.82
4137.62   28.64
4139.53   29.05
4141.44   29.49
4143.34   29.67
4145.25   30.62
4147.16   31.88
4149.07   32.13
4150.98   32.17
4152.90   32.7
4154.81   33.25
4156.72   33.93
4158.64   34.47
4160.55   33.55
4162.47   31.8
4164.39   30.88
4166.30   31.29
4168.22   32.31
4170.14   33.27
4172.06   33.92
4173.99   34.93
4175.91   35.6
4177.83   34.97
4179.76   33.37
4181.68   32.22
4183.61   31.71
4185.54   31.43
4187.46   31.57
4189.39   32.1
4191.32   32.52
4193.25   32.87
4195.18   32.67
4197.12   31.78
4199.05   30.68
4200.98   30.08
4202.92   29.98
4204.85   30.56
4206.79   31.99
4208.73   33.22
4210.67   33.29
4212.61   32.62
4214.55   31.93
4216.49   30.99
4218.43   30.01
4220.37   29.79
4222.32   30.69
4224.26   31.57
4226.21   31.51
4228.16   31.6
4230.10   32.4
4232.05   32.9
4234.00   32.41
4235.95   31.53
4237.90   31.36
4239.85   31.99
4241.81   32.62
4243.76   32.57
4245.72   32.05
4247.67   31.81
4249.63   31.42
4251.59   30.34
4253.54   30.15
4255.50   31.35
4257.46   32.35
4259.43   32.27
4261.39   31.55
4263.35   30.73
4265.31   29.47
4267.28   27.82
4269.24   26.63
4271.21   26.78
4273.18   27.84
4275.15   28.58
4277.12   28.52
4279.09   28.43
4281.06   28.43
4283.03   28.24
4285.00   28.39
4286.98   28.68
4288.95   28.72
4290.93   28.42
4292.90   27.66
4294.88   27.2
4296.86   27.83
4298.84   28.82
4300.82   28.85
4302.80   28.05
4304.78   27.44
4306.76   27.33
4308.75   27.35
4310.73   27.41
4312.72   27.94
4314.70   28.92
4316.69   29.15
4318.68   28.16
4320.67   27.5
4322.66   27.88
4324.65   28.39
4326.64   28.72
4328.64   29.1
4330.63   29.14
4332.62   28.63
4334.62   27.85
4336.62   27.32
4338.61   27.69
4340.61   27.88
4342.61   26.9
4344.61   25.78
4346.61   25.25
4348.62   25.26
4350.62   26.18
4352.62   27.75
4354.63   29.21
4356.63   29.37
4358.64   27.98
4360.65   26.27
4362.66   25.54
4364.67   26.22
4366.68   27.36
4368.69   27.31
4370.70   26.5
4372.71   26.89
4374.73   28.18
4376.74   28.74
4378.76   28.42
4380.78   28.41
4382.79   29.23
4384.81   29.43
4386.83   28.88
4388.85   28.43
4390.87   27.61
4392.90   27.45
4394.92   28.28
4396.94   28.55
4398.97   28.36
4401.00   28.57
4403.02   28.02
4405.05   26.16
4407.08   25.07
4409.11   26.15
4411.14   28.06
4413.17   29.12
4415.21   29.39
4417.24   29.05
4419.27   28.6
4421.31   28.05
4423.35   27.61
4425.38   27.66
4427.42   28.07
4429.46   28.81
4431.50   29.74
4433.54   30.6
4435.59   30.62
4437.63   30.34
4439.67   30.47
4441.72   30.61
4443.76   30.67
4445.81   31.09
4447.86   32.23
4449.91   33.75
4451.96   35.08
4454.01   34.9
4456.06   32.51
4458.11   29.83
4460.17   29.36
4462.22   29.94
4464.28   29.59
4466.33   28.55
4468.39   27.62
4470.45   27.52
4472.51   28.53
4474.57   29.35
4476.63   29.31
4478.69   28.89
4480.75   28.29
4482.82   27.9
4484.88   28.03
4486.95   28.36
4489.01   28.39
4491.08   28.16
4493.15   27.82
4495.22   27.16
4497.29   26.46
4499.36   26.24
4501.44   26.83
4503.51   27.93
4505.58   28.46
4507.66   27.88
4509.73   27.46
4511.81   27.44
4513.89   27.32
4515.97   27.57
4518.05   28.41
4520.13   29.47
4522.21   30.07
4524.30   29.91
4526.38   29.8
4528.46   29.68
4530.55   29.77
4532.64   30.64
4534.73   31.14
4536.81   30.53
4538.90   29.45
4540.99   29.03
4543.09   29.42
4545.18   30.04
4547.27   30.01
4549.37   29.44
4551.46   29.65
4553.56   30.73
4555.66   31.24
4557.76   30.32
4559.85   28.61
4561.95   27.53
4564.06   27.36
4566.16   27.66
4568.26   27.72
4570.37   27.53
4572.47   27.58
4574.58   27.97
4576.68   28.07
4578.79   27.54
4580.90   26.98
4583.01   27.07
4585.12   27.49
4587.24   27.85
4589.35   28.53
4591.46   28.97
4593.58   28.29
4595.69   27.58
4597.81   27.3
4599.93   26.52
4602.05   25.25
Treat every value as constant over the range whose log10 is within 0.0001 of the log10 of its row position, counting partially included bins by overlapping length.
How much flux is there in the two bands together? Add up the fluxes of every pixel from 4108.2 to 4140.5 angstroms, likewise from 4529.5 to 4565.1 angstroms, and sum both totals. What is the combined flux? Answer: 1030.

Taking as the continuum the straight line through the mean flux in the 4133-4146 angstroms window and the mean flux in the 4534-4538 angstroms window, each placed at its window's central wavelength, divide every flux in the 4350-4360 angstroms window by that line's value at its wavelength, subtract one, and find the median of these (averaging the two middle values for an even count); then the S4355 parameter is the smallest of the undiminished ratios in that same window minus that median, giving 0.94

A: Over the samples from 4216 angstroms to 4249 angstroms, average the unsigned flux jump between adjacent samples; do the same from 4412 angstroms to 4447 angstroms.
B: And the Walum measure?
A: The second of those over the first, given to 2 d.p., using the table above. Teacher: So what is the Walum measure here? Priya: 0.76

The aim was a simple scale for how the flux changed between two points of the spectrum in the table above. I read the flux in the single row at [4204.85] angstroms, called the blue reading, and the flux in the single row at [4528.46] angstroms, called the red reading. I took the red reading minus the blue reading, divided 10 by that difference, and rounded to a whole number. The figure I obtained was -11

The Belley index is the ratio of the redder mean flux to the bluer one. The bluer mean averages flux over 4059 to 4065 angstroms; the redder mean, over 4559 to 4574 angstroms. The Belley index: 0.76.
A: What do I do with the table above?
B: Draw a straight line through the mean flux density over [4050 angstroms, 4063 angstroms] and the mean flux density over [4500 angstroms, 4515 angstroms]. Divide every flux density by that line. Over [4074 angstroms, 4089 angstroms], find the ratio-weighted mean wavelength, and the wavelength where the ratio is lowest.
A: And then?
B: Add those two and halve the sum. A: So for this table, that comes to 4084.1 angstroms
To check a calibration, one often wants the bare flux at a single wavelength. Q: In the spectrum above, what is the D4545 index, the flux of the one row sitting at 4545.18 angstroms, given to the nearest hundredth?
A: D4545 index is 30.04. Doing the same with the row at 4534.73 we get 31.14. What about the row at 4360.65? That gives 26.27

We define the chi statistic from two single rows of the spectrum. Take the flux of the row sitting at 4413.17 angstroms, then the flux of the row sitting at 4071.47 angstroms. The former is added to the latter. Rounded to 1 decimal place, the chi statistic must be 63.4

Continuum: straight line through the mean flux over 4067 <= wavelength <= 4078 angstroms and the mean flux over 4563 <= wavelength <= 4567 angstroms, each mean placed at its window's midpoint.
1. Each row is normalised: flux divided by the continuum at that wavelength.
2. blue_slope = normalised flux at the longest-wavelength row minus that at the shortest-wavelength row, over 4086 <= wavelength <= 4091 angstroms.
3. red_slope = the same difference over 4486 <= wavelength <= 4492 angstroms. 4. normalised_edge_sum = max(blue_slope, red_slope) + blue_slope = 0.12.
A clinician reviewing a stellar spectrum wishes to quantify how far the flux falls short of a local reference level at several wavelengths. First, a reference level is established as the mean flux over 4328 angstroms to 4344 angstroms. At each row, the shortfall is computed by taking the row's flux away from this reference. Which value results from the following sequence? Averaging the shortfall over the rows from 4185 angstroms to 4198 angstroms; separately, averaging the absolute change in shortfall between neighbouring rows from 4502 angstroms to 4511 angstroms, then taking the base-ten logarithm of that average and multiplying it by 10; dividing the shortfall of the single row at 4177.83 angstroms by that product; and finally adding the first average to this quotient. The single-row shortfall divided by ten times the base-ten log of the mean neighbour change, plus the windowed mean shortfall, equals -2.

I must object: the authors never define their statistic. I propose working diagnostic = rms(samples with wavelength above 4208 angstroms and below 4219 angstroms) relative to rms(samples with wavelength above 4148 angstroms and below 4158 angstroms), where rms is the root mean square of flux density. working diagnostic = 0.98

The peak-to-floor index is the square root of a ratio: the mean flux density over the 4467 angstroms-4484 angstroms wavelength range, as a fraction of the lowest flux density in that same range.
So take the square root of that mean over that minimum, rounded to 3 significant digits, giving 1.02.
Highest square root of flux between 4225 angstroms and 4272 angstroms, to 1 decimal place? 5.7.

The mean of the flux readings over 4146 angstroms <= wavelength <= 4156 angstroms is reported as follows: 32.4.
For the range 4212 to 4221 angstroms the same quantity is 31.1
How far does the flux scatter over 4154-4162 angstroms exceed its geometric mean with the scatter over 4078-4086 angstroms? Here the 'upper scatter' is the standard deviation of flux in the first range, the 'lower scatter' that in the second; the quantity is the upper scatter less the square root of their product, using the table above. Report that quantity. -0.05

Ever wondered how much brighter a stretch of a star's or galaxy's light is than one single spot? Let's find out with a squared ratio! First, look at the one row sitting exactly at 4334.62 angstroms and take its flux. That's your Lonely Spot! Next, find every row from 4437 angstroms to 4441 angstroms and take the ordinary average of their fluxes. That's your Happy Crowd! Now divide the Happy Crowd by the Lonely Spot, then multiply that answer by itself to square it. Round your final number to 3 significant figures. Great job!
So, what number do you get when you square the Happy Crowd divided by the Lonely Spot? 1.19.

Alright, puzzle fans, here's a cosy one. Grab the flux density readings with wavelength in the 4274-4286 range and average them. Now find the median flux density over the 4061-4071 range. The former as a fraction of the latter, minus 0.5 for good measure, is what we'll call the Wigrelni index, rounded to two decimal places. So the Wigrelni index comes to 0.27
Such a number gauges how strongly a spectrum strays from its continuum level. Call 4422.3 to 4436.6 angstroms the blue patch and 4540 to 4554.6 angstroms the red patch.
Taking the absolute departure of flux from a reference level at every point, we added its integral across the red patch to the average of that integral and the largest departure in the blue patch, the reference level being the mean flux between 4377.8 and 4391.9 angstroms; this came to 26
